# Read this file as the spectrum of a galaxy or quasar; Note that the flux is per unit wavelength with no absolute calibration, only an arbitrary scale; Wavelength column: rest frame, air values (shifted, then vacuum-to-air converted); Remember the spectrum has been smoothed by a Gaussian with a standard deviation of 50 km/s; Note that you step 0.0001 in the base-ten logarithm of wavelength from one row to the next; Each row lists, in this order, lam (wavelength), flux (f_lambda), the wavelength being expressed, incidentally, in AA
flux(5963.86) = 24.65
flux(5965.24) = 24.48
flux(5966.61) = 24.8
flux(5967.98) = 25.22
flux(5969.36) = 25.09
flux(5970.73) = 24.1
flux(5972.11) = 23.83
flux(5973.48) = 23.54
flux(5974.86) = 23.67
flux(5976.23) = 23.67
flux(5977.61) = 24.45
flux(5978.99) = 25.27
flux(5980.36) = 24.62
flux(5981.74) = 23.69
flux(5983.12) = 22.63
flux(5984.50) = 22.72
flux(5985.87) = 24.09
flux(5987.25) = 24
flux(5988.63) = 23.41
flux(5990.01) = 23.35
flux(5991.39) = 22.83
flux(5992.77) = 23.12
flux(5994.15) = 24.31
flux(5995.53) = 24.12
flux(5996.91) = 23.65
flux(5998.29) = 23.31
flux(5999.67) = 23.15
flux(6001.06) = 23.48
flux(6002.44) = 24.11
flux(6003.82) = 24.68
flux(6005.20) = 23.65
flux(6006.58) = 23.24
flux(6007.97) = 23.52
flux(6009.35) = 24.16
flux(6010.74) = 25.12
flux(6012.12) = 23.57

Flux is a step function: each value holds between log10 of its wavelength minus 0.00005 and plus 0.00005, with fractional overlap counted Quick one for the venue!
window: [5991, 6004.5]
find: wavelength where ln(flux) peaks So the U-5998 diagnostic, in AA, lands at 6003.82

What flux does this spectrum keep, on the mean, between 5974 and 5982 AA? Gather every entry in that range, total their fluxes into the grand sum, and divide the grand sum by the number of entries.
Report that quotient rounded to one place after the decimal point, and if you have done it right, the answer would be 24.2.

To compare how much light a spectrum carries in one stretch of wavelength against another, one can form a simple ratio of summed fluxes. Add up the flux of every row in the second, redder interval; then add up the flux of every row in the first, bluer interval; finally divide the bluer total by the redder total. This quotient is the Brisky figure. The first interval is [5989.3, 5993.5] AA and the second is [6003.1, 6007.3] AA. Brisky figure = 0.97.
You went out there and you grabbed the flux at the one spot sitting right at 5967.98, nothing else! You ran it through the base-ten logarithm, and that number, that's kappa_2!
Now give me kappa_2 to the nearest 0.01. 1.40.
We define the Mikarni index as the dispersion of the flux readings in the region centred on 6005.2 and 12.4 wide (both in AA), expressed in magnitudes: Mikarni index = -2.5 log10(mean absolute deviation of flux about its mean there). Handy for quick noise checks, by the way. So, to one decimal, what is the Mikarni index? 0.7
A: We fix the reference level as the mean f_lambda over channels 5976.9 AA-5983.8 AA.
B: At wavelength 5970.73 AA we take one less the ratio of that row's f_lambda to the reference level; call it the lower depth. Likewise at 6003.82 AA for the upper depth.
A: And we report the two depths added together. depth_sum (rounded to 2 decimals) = -0.02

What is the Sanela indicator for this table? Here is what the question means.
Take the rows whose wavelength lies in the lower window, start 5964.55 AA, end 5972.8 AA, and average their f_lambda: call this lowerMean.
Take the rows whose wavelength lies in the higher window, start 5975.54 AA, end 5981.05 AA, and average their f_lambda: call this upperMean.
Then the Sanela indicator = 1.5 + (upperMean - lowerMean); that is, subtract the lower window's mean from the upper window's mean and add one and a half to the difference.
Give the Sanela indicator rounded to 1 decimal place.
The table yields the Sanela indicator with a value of 1.4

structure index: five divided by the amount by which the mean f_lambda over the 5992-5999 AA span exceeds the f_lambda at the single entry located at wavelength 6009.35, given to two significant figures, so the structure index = -11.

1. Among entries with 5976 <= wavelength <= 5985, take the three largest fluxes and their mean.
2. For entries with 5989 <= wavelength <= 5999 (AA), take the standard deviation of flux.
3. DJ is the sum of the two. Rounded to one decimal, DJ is 25.3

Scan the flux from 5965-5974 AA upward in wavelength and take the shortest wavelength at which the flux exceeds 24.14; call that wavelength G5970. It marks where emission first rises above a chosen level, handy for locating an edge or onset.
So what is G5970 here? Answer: 5965.24 AA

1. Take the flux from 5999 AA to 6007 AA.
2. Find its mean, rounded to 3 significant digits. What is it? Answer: 23.7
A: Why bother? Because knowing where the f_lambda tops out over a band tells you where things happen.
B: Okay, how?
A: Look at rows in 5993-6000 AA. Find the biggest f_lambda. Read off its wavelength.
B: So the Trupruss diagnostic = 5994.15 AA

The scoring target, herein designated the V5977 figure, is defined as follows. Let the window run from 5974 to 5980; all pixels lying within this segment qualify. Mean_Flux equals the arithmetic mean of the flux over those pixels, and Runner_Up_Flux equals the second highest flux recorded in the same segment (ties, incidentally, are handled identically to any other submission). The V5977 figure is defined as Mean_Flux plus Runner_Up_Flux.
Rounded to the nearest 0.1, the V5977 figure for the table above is 48.7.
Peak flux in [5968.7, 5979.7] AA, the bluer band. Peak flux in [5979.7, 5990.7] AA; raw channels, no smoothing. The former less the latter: 0.65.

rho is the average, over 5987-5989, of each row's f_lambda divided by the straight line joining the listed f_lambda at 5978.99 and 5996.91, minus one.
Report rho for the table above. -0.031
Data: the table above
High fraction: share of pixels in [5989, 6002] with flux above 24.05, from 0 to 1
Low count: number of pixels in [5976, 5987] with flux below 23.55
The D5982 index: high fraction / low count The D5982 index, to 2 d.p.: 0.11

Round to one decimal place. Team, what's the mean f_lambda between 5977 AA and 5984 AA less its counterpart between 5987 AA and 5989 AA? 0.4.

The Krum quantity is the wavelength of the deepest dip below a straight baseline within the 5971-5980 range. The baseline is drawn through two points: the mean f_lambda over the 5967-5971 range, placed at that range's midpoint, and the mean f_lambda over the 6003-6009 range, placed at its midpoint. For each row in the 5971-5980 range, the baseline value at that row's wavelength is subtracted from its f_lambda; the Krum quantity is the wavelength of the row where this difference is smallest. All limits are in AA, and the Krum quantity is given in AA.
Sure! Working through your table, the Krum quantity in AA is 5973.48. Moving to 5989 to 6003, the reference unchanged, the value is 5991.39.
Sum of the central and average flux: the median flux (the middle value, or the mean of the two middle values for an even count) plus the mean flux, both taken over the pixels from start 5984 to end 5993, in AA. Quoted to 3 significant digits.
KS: 46.7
